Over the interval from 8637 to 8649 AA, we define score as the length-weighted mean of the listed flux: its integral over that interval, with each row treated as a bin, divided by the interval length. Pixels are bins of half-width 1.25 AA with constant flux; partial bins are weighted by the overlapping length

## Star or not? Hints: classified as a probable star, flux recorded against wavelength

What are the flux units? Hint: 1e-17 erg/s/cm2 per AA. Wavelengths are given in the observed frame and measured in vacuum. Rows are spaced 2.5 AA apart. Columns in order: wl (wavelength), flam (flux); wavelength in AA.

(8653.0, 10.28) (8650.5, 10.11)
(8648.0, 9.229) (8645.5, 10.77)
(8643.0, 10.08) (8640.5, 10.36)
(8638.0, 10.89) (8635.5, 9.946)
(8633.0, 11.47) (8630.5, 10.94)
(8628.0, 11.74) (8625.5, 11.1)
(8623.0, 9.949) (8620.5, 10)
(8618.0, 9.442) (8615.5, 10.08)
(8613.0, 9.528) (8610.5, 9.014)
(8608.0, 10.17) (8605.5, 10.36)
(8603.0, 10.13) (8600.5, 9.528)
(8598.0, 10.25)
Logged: 10.3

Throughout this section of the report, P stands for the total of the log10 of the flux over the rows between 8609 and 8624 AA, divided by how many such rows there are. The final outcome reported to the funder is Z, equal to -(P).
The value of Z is -0.99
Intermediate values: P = 0.99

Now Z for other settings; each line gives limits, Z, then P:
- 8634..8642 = -1.02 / 1.02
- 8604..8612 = -0.99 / 0.99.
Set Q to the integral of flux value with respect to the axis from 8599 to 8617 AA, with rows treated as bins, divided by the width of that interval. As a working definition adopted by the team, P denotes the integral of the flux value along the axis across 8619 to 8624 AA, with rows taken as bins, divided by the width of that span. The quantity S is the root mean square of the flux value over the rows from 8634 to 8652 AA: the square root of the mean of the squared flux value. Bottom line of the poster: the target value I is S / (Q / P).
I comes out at 10.3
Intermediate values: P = 9.95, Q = 9.8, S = 10.2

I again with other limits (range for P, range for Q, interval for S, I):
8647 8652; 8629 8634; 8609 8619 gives 8.3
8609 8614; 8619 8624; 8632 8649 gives 9.7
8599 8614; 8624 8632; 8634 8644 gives 9.0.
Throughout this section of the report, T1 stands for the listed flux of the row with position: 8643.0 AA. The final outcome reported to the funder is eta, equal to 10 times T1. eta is 101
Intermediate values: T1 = 10.08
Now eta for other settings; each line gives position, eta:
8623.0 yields 99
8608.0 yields 102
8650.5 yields 101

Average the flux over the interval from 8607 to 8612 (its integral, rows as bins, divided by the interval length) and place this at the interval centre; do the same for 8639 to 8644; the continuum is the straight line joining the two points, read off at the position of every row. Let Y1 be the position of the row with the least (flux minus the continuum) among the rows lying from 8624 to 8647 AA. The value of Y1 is 8643.0 AA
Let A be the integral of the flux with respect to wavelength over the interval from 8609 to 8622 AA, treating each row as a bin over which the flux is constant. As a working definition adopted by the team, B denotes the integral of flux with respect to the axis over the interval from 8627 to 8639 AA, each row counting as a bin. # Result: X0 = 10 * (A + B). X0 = 2570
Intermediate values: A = 125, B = 132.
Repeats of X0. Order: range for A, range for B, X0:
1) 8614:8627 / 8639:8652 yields 2634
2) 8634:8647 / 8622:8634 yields 2679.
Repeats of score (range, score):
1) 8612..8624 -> 9.8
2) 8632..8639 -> 10.7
